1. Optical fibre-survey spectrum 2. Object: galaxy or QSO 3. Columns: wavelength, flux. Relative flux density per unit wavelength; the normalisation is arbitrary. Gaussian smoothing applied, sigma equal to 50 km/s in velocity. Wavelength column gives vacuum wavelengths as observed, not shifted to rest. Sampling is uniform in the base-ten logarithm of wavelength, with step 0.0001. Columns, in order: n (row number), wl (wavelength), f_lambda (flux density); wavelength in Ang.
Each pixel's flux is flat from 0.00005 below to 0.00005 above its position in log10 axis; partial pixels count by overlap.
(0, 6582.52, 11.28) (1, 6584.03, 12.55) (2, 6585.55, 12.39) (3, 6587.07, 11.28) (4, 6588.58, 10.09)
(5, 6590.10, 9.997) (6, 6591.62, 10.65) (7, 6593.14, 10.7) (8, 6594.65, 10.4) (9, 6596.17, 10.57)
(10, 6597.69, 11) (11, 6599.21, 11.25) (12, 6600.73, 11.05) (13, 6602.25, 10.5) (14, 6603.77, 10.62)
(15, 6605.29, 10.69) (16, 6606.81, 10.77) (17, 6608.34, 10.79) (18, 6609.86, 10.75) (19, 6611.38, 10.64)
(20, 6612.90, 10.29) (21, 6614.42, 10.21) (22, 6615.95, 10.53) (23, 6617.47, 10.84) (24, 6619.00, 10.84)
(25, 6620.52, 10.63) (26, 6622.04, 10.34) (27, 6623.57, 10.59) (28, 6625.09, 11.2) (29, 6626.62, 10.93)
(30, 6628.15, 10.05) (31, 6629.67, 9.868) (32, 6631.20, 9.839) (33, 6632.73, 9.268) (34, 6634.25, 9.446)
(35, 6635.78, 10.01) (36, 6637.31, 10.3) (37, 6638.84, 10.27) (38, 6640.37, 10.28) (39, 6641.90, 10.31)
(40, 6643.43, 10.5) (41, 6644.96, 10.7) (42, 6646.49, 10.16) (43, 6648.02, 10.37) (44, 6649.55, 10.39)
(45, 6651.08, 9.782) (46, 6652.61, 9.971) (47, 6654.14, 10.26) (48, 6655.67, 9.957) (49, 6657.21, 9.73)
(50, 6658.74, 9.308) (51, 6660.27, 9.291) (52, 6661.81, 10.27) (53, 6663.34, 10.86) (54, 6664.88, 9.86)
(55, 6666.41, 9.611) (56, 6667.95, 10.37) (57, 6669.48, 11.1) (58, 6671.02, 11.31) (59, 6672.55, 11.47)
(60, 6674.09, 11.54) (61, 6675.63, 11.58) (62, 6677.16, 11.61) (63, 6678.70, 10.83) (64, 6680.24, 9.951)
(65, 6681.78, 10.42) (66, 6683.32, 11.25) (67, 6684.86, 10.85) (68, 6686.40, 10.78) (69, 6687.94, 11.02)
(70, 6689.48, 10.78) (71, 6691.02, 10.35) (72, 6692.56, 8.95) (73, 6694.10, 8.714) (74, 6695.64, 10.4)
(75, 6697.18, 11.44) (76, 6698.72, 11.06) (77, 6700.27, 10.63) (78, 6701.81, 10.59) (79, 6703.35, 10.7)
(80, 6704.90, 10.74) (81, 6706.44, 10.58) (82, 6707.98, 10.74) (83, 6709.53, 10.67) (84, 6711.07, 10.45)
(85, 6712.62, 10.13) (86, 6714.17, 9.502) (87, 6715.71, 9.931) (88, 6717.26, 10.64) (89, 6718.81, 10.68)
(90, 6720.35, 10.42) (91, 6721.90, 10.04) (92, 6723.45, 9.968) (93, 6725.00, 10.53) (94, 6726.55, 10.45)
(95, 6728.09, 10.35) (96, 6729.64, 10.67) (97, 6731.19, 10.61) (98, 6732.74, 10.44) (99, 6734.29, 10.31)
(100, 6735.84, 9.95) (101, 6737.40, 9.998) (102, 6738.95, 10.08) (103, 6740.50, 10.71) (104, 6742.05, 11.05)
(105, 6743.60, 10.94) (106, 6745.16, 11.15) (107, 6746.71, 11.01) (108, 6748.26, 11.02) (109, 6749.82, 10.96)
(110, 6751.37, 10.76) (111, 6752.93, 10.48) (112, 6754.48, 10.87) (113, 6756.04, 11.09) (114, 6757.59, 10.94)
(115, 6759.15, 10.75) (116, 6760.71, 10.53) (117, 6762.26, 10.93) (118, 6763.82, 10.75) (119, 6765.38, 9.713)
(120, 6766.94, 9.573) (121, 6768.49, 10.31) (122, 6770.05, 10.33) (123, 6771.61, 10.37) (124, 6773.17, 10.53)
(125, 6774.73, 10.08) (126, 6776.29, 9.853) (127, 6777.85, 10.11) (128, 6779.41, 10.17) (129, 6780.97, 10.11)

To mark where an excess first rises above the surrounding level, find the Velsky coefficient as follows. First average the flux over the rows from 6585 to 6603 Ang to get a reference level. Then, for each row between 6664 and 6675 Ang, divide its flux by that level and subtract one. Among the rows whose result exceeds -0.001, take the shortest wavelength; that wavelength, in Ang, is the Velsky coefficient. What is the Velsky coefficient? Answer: 6669.48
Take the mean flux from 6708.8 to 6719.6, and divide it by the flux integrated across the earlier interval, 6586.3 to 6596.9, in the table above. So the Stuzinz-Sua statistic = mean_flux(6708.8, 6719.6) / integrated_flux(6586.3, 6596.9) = 0.092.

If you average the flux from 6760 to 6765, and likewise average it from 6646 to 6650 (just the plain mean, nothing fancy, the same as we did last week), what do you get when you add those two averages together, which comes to 21.0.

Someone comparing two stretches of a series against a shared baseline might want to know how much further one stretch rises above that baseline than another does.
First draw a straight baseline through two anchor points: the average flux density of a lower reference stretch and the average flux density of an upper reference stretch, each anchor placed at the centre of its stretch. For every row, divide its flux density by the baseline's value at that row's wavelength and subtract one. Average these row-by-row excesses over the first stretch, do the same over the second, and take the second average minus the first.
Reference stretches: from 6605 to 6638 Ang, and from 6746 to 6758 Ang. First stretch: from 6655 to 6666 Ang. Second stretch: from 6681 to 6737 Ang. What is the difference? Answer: 0.035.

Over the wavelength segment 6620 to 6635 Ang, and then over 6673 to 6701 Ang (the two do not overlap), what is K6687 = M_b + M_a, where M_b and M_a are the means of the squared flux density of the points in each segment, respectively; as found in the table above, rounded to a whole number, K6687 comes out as 219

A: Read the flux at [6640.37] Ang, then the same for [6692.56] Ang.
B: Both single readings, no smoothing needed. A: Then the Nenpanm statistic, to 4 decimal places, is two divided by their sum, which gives 0.1040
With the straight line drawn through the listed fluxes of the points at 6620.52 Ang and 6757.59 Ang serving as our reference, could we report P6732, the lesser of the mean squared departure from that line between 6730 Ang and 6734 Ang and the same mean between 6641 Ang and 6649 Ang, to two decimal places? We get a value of 0.11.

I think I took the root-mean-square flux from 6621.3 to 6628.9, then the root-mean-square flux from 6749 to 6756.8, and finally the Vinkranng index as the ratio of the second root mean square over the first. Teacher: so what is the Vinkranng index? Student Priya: 1.02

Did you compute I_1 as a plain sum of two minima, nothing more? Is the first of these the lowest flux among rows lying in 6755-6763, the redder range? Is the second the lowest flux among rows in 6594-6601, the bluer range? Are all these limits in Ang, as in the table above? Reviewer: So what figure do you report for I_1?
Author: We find 20.9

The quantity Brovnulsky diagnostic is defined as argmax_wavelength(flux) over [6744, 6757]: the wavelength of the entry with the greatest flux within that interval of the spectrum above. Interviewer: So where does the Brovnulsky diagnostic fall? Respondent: 6745.16 Ang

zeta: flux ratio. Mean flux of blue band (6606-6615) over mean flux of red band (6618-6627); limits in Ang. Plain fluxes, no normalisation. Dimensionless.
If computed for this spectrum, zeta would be 0.98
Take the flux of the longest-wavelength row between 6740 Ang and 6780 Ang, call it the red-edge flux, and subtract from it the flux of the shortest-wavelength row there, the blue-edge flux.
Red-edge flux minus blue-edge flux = -0.5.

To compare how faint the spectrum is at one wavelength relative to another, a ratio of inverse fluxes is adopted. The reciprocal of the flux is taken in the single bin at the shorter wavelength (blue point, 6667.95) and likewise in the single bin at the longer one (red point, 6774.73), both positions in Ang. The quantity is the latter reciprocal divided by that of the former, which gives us 1.03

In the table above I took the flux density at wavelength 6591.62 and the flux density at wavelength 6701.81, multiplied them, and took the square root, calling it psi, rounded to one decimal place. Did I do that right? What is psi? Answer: 10.6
